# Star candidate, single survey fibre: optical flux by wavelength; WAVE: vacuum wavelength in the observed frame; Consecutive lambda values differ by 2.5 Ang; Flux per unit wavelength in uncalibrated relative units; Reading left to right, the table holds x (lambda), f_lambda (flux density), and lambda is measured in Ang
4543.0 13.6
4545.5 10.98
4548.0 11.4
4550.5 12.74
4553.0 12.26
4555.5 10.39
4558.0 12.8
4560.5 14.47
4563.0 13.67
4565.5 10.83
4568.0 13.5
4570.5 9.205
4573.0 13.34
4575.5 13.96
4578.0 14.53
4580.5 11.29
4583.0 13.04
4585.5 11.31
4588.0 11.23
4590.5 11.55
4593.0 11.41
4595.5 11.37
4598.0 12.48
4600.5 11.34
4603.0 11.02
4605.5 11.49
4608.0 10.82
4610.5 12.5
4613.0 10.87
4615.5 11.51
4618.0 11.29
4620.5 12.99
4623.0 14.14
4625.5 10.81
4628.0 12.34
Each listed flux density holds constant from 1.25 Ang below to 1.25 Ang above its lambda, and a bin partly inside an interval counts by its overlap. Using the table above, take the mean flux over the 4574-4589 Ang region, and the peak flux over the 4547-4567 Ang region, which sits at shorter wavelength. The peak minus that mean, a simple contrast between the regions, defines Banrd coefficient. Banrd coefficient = 1.9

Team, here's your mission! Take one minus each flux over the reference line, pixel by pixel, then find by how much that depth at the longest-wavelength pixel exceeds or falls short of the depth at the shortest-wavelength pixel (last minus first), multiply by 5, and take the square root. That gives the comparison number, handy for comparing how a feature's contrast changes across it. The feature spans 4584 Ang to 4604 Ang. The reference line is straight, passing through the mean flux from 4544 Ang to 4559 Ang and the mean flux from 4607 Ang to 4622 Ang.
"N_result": 0.34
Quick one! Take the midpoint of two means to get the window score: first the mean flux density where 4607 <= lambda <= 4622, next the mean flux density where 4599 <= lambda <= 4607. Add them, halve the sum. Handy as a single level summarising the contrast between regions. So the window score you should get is 11.5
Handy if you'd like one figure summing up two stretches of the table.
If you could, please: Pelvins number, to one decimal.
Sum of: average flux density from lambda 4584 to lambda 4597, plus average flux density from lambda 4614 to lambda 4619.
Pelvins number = 22.8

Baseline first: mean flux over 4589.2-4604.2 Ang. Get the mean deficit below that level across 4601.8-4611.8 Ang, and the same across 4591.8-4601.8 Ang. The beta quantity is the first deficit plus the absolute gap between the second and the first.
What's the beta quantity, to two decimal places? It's 0.26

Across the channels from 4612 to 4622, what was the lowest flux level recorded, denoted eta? 10.87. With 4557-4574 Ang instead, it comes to 9.205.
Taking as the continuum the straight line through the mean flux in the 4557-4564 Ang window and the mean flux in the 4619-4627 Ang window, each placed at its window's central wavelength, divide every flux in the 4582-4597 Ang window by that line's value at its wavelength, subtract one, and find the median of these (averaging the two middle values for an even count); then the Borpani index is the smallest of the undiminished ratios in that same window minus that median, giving 0.98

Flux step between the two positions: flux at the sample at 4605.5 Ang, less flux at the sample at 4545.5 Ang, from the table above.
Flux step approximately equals 1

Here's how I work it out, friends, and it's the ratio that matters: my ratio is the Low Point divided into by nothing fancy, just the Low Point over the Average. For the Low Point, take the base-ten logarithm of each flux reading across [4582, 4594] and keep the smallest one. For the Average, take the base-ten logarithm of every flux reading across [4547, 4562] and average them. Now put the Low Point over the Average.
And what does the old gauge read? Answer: 0.96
